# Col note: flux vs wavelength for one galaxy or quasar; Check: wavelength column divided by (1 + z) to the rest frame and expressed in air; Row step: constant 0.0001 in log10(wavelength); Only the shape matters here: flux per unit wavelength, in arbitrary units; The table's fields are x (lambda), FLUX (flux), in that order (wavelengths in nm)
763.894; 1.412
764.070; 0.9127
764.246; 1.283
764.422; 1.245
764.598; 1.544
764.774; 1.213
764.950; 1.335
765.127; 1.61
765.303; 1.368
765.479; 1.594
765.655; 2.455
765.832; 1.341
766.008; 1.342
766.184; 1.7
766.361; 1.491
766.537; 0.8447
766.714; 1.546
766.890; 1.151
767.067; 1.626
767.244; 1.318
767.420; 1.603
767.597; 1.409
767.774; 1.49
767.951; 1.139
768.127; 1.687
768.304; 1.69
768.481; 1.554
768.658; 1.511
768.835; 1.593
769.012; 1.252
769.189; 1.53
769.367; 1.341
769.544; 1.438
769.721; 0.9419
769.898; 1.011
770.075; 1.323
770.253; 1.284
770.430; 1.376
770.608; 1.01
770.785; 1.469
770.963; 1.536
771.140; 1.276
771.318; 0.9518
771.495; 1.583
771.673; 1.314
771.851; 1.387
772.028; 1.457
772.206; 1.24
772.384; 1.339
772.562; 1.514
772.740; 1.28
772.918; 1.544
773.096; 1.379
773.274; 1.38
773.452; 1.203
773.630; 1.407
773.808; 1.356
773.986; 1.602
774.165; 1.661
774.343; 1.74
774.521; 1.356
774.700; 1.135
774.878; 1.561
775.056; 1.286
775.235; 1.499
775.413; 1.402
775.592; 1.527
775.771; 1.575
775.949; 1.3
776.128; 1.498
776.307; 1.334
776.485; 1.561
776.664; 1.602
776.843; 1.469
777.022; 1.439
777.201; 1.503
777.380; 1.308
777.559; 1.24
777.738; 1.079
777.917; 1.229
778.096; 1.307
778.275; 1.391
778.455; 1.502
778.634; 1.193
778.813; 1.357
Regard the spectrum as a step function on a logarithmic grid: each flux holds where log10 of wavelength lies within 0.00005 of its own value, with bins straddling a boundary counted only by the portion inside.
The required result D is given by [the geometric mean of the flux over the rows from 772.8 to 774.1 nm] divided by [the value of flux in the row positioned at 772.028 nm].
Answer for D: 0.96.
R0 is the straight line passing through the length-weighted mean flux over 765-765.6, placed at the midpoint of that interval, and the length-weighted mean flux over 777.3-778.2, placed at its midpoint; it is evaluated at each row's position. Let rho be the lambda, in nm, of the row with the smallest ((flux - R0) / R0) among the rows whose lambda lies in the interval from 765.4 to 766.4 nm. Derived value 765.832 nm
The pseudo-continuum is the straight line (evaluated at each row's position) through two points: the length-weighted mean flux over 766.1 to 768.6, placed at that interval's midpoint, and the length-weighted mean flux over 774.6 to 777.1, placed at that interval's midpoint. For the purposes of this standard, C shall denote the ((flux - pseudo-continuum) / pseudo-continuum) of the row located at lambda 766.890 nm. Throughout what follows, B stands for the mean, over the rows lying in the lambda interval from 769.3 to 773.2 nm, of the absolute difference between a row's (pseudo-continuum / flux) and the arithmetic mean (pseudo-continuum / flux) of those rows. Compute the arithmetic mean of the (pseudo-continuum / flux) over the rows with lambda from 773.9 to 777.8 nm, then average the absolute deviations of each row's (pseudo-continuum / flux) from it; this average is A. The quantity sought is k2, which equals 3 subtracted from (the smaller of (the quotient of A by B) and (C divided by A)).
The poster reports -5.0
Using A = 0.103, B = 0.14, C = -0.20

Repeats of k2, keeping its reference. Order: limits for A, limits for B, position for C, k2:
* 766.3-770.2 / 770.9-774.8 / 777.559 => -3.8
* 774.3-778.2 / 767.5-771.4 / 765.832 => -3.7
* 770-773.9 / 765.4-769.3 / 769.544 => -3.1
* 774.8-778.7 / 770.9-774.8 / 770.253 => -4.2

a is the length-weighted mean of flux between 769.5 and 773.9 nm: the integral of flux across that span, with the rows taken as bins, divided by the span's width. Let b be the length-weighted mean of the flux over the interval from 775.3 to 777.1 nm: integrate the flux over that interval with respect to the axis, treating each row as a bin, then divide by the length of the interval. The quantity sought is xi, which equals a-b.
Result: -0.15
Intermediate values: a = 1.32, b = 1.47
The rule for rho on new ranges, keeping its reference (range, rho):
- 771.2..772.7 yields 771.318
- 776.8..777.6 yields 777.559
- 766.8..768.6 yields 766.890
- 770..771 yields 770.608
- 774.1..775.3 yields 774.700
